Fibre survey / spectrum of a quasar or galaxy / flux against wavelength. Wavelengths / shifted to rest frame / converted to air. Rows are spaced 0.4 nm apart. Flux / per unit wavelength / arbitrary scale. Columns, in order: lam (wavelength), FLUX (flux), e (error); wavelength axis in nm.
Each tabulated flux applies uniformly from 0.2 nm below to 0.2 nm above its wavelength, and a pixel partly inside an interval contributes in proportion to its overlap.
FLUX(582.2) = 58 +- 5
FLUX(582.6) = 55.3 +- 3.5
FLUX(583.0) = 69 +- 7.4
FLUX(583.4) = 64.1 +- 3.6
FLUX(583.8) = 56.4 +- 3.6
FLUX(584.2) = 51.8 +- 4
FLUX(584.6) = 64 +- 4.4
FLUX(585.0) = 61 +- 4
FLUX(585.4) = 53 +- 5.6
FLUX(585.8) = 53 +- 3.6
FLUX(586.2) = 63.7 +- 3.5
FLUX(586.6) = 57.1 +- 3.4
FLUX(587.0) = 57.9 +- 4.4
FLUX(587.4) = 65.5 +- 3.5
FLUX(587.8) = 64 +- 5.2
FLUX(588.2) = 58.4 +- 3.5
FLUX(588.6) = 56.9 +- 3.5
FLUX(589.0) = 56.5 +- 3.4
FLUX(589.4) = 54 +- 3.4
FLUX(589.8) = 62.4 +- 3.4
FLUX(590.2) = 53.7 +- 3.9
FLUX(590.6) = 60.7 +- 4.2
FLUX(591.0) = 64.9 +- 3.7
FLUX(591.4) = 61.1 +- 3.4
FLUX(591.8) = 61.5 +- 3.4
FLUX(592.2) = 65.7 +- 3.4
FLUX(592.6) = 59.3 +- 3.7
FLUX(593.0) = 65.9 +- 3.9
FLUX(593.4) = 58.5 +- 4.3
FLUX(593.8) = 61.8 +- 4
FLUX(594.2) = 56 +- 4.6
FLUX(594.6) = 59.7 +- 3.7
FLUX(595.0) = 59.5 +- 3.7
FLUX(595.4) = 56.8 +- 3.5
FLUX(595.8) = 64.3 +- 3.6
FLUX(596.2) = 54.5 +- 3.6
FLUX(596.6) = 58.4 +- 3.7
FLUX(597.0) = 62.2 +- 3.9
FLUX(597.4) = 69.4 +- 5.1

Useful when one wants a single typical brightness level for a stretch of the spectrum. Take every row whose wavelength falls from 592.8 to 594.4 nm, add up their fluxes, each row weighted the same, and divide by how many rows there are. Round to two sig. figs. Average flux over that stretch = 61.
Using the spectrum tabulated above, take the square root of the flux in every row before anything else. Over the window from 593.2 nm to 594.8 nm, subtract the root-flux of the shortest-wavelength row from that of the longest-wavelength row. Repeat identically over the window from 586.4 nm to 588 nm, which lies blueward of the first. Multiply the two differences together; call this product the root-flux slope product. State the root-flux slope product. 0.03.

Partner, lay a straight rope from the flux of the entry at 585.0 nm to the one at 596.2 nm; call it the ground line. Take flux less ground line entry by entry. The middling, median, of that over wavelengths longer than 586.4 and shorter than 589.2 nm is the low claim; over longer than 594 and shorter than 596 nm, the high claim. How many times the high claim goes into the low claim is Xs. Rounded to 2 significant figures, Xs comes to -0.45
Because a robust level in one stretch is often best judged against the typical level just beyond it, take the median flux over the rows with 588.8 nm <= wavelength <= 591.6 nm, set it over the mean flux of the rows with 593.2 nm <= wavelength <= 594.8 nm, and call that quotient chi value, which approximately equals 1.03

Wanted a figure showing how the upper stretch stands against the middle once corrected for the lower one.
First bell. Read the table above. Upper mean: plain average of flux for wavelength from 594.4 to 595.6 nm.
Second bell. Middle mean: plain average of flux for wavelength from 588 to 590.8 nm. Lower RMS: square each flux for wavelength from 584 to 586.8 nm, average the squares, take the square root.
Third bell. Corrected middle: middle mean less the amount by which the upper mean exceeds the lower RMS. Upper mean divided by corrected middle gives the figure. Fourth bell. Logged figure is 1.03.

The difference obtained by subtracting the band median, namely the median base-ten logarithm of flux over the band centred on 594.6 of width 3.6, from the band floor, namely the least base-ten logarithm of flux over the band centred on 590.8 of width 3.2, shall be -0.045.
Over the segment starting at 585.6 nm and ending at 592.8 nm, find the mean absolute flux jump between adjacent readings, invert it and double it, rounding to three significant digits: 0.423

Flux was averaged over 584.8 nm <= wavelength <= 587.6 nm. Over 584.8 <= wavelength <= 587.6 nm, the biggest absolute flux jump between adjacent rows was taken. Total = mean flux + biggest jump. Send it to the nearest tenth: 69.4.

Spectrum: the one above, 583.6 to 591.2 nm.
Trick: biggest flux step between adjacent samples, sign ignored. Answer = 12.2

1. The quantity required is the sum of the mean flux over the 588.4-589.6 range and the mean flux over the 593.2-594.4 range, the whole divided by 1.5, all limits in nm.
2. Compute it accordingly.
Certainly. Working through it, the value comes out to 76.4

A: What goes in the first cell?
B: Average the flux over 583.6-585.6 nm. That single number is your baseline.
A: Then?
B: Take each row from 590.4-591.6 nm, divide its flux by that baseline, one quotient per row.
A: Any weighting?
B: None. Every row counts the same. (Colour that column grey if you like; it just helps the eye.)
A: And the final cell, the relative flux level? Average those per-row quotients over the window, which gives 1.09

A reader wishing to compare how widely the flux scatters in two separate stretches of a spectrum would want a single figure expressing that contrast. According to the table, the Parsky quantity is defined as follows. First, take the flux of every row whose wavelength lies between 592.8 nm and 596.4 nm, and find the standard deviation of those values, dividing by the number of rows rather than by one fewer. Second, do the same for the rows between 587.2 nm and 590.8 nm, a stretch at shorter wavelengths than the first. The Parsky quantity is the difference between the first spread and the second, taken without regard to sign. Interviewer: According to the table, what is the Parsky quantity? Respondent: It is 0.45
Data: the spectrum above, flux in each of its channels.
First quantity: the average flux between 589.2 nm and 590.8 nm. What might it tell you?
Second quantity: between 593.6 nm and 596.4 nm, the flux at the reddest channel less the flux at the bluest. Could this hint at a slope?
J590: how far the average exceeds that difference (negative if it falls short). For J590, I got 65.0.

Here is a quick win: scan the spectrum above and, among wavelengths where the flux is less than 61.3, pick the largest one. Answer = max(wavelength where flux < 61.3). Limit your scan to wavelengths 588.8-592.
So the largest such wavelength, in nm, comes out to 591.4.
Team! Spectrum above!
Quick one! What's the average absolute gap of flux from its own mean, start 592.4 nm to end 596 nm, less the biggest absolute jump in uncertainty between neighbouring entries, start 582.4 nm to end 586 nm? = -1.4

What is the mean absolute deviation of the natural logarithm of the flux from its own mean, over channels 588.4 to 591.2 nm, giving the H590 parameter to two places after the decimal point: 0.06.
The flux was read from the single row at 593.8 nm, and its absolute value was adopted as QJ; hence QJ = 61.8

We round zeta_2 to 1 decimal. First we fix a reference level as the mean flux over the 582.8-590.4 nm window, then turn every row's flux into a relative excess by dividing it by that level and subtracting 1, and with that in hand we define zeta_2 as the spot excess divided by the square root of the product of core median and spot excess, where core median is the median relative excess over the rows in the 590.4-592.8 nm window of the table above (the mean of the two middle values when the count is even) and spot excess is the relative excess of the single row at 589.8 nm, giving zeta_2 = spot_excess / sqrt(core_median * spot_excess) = 1.2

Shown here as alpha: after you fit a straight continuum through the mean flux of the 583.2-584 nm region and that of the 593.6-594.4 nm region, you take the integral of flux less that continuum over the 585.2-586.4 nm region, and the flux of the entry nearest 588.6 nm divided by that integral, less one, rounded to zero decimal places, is -15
